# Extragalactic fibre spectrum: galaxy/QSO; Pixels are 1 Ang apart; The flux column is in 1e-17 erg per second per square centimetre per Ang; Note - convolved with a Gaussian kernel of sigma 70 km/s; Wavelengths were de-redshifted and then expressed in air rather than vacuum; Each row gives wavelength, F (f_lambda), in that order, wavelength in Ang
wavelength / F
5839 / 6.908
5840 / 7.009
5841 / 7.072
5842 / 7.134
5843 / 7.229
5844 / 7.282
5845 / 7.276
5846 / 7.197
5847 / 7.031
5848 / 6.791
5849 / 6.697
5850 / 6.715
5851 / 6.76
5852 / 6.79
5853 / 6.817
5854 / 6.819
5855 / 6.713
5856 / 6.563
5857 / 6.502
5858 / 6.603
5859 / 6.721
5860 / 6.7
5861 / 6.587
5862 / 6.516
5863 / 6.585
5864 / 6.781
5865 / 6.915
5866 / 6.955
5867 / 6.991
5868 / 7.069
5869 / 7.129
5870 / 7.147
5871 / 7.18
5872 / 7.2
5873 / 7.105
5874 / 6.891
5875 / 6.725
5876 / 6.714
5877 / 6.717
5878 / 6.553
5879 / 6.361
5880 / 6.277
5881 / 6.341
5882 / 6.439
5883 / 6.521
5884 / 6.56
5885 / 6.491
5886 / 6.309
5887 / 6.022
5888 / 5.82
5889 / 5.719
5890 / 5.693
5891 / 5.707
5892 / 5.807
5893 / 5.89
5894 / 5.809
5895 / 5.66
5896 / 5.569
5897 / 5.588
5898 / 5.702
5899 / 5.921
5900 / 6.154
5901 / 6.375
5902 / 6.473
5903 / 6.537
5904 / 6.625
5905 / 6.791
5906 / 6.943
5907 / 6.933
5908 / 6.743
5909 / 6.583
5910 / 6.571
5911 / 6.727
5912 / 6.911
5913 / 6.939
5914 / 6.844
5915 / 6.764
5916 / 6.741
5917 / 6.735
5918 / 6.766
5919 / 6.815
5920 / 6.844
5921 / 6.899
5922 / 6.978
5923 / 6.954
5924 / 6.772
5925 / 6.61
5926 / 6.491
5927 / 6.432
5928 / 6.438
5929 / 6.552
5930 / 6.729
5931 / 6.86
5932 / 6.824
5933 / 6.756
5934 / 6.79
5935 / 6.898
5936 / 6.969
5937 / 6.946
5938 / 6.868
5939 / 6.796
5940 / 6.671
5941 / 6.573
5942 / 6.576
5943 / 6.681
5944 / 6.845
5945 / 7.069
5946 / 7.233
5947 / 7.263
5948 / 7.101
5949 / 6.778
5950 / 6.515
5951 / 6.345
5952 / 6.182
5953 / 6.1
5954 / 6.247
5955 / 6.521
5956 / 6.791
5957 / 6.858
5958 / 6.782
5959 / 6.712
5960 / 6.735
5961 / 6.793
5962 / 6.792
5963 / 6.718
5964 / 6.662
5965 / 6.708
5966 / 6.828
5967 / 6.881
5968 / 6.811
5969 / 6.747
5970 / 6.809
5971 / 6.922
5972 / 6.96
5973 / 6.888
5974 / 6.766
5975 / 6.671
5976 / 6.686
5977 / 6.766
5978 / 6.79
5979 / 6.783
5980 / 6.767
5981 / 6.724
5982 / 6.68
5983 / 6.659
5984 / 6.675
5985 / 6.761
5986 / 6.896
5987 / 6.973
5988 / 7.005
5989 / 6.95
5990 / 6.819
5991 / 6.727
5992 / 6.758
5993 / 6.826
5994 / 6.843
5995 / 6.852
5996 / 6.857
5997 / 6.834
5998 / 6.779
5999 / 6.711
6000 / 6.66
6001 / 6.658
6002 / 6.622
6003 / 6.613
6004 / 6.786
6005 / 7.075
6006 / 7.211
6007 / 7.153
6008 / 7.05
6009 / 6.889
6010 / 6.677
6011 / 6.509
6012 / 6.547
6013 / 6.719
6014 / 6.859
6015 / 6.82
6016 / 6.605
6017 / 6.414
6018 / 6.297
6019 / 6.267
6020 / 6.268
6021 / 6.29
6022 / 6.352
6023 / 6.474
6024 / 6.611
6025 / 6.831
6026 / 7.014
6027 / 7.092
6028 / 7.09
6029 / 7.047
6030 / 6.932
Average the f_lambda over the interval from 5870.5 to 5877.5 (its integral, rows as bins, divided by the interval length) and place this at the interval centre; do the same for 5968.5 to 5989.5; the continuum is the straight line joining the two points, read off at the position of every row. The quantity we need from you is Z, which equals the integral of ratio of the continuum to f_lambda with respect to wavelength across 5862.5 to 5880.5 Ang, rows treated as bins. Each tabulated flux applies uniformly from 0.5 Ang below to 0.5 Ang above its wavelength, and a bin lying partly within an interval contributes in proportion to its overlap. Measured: 18.3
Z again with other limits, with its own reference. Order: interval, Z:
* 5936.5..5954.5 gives 18.4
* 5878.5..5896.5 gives 20.6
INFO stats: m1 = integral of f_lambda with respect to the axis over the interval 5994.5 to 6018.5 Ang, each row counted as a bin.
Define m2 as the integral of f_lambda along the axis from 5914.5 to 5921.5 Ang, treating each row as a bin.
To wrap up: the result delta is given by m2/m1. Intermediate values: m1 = 162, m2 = 48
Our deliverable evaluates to 0.29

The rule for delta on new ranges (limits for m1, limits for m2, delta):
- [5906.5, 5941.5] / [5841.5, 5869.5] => 0.81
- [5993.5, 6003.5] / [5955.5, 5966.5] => 1.10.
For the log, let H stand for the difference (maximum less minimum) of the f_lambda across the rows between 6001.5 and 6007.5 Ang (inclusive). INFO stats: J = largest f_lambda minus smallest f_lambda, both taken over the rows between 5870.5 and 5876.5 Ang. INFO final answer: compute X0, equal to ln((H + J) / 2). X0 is -0.6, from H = 0.60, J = 0.49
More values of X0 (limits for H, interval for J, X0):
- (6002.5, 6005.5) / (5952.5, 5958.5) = -0.5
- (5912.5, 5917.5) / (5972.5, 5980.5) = -1.6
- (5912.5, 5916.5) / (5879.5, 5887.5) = -1.0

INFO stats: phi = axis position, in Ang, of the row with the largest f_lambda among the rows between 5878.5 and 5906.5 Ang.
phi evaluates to 5906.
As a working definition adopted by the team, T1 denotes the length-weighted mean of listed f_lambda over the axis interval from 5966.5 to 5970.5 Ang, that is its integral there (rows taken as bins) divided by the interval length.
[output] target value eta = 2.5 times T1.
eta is 17.0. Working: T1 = 6.81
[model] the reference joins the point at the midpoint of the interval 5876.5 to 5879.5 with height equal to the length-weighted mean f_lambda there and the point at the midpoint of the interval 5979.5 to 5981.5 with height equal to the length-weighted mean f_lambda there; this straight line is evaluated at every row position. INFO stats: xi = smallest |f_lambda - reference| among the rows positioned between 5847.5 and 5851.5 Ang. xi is 0.21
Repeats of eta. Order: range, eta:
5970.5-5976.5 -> 17.0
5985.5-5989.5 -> 17.4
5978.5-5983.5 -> 16.8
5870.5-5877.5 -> 17.3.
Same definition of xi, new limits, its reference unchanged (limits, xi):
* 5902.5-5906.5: 0.03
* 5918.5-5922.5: 0.19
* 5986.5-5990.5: 0.05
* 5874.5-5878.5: 0.01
